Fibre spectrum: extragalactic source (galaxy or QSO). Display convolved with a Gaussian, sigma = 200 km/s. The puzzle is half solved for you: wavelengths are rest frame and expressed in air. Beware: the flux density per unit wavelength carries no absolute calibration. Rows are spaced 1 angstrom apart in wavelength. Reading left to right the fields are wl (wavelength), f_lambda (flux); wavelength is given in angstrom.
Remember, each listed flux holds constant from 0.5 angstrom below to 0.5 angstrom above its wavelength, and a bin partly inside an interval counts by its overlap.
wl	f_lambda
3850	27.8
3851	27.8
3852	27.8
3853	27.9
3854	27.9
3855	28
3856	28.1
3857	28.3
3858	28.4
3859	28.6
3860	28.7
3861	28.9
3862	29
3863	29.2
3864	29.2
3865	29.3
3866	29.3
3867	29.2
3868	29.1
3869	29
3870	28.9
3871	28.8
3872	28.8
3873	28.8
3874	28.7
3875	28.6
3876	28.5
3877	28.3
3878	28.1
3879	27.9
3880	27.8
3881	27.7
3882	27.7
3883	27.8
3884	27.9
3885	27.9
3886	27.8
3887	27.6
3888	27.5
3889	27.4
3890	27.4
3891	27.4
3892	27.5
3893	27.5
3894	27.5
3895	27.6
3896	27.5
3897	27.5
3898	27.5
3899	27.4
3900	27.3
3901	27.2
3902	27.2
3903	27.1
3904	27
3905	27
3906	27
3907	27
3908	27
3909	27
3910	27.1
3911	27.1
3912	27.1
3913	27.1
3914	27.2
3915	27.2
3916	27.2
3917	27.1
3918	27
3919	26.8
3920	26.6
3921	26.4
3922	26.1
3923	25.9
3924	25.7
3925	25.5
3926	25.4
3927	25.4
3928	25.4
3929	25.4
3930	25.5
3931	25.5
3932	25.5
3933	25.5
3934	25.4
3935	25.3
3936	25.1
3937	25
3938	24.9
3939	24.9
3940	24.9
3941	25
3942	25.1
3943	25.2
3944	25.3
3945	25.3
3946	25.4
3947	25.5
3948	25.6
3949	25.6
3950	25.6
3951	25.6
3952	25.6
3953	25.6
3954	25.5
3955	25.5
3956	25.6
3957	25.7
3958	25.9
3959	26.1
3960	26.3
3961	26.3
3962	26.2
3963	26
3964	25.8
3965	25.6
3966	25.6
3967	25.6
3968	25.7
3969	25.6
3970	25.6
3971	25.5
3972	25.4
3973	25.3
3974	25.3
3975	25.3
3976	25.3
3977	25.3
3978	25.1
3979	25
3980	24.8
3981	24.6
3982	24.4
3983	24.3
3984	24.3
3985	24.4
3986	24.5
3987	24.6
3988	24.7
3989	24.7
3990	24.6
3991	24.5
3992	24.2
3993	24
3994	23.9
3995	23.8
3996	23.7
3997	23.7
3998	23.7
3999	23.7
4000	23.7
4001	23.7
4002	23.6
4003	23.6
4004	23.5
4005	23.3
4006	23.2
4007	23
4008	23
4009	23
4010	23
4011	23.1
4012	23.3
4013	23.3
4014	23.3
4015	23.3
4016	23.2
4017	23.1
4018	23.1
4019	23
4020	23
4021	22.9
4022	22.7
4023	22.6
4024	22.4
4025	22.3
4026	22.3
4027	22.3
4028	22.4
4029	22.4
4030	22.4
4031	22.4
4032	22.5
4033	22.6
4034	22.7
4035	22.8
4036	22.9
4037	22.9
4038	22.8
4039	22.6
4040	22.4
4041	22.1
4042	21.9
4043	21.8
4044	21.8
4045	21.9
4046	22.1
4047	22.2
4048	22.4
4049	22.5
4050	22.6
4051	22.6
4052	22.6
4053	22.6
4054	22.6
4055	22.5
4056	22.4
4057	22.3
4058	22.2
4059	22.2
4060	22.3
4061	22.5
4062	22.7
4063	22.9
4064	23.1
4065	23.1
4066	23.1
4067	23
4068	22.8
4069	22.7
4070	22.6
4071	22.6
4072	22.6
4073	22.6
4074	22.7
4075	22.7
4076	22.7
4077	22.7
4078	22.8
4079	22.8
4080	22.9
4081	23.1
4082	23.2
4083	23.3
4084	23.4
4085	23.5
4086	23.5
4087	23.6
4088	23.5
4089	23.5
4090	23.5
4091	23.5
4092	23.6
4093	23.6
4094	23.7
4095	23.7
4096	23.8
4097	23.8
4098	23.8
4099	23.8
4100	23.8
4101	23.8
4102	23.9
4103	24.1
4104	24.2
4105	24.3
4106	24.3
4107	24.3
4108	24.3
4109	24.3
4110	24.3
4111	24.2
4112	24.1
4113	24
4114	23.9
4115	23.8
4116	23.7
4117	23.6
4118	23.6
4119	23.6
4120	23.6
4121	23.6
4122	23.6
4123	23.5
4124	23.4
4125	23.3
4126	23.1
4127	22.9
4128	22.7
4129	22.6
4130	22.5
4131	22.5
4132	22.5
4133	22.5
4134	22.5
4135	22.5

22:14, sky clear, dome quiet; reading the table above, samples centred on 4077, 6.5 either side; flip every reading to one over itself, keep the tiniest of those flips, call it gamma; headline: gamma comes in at 0.043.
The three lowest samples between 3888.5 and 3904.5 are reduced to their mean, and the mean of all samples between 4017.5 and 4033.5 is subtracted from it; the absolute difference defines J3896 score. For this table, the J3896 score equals 4.5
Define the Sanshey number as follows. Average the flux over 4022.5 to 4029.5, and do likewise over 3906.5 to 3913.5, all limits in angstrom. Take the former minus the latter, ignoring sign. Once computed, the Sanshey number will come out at 4.7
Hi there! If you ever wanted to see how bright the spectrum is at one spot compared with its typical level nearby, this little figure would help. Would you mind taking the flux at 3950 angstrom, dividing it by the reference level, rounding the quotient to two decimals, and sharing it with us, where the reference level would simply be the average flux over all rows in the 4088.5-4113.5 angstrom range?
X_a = 1.07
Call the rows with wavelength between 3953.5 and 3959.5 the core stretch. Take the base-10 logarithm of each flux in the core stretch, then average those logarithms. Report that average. 1.41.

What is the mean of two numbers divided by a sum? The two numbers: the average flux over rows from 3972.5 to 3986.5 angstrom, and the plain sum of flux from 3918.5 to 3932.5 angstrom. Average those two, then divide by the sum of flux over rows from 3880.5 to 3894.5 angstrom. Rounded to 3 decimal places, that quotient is 0.499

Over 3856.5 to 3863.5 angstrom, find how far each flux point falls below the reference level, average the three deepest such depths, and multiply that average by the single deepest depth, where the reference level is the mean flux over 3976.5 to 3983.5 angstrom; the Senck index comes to 13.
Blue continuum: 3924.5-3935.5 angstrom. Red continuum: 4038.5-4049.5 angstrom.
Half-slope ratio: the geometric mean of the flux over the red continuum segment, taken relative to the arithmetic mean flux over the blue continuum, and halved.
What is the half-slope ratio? 0.44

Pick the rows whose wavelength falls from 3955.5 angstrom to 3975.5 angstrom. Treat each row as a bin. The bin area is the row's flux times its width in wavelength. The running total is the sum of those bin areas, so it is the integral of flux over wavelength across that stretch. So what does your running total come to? 514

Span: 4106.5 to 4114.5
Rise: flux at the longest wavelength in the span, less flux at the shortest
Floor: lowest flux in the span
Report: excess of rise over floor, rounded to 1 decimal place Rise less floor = -24.3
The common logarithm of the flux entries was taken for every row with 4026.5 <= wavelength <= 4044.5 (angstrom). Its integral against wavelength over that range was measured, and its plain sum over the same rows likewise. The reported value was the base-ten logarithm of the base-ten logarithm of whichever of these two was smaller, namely 0.142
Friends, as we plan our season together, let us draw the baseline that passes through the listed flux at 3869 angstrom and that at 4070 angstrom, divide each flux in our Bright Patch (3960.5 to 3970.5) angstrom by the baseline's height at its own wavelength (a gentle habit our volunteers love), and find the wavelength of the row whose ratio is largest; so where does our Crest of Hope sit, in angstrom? 3961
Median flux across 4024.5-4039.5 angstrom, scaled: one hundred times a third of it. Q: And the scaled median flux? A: 750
